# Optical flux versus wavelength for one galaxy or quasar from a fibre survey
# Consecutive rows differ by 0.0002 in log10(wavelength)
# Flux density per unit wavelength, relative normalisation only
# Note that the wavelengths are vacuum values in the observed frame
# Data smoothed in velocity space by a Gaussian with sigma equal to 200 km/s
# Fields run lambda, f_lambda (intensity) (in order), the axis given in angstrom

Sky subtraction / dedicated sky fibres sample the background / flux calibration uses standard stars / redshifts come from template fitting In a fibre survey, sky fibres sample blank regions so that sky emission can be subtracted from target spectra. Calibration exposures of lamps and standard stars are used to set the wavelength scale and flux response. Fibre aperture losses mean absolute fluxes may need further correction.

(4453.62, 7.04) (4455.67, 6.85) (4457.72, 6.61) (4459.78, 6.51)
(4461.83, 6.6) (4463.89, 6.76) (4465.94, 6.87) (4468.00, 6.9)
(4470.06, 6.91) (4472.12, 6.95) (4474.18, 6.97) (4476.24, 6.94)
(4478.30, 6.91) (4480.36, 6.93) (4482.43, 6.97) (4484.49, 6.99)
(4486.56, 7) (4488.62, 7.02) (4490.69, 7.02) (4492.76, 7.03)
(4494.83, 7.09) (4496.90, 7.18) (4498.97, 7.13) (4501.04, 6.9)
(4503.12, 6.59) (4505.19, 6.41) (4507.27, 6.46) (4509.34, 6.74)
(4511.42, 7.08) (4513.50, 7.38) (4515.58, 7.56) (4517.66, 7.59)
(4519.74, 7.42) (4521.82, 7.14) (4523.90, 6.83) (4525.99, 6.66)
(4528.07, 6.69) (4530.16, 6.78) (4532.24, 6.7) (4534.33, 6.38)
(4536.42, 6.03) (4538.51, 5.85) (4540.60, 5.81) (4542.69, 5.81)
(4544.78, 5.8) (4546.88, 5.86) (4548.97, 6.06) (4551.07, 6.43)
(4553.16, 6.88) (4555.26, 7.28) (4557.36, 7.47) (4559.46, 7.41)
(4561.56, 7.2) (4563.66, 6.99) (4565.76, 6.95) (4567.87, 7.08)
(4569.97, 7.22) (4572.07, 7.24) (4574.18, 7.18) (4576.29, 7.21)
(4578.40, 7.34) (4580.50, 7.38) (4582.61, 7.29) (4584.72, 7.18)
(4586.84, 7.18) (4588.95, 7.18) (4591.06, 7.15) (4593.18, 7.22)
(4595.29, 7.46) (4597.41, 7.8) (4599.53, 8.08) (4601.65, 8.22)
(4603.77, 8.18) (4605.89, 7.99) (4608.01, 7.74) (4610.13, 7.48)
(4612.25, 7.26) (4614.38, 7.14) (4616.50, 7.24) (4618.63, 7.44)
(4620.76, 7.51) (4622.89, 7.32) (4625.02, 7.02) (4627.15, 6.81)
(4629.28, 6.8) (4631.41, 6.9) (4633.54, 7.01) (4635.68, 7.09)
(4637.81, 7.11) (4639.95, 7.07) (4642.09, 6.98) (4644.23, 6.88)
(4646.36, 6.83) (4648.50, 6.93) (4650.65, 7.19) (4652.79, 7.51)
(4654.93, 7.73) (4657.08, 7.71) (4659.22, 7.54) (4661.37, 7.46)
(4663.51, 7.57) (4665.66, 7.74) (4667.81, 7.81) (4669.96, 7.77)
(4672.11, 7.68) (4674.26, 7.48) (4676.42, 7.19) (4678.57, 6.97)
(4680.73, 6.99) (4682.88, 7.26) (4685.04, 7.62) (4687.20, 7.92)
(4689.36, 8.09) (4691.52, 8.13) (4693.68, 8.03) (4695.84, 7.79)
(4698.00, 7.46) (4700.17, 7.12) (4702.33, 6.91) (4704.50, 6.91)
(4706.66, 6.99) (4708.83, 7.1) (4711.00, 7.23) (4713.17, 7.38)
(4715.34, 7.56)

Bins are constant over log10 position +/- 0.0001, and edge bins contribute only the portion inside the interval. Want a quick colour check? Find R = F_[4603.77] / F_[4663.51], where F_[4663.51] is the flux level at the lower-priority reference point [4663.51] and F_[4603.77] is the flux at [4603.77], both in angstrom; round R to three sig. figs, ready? 1.08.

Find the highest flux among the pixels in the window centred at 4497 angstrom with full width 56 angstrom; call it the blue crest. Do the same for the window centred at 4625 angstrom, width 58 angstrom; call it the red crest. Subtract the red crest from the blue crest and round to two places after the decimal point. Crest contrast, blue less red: -0.63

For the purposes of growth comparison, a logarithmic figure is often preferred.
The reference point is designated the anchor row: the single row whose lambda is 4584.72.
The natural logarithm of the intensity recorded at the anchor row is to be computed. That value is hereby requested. 1.97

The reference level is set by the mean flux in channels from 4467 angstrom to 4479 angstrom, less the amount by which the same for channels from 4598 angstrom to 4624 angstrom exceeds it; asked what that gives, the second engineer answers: 6.23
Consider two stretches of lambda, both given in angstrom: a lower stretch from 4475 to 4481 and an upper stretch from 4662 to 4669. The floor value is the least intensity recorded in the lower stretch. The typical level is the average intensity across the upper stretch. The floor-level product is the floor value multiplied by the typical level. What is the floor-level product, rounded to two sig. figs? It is 53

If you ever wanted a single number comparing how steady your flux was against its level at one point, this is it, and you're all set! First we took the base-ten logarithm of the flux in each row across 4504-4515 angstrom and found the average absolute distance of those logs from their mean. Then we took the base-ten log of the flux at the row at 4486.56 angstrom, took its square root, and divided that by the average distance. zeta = 44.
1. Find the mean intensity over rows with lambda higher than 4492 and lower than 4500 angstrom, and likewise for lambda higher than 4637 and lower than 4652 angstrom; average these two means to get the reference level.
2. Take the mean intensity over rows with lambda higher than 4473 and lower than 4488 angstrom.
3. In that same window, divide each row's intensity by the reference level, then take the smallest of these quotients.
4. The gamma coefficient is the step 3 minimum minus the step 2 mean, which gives -5.98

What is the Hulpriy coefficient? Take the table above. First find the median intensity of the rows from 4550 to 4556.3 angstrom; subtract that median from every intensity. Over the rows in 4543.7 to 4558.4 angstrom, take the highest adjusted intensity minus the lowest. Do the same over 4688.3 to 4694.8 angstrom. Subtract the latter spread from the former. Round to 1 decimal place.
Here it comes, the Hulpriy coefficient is 1.6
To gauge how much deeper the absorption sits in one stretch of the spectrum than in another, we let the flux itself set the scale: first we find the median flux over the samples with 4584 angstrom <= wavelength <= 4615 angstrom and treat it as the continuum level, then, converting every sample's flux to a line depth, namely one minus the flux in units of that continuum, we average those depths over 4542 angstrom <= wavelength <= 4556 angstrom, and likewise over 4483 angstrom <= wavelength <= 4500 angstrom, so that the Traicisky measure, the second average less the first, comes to -0.10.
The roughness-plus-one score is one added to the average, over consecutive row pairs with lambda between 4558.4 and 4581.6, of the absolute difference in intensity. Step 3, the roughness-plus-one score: 1.10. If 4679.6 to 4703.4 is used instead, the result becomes 1.24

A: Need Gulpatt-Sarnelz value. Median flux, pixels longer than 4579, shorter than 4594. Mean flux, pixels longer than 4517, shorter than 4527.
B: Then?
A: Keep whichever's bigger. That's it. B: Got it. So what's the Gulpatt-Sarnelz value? 7.2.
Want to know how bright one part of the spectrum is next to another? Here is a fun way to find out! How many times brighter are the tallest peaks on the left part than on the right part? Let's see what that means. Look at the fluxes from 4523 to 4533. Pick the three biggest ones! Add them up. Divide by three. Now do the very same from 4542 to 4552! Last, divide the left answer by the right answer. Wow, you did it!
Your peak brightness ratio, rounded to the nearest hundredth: 1.11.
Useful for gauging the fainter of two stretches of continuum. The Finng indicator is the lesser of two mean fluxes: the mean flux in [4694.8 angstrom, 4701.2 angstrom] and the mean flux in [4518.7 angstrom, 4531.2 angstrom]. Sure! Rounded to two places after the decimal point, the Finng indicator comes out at 6.92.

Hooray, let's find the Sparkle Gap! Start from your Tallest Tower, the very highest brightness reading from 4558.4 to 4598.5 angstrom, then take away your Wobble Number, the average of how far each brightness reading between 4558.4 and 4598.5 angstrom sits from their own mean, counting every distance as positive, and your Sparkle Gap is 7.67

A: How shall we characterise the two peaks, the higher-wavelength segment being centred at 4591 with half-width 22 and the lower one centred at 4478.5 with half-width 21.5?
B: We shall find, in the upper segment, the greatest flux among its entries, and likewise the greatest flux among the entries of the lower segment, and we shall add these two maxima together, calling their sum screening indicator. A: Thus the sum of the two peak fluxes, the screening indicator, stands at 15.4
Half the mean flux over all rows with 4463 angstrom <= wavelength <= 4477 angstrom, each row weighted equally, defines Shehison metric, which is 3.45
